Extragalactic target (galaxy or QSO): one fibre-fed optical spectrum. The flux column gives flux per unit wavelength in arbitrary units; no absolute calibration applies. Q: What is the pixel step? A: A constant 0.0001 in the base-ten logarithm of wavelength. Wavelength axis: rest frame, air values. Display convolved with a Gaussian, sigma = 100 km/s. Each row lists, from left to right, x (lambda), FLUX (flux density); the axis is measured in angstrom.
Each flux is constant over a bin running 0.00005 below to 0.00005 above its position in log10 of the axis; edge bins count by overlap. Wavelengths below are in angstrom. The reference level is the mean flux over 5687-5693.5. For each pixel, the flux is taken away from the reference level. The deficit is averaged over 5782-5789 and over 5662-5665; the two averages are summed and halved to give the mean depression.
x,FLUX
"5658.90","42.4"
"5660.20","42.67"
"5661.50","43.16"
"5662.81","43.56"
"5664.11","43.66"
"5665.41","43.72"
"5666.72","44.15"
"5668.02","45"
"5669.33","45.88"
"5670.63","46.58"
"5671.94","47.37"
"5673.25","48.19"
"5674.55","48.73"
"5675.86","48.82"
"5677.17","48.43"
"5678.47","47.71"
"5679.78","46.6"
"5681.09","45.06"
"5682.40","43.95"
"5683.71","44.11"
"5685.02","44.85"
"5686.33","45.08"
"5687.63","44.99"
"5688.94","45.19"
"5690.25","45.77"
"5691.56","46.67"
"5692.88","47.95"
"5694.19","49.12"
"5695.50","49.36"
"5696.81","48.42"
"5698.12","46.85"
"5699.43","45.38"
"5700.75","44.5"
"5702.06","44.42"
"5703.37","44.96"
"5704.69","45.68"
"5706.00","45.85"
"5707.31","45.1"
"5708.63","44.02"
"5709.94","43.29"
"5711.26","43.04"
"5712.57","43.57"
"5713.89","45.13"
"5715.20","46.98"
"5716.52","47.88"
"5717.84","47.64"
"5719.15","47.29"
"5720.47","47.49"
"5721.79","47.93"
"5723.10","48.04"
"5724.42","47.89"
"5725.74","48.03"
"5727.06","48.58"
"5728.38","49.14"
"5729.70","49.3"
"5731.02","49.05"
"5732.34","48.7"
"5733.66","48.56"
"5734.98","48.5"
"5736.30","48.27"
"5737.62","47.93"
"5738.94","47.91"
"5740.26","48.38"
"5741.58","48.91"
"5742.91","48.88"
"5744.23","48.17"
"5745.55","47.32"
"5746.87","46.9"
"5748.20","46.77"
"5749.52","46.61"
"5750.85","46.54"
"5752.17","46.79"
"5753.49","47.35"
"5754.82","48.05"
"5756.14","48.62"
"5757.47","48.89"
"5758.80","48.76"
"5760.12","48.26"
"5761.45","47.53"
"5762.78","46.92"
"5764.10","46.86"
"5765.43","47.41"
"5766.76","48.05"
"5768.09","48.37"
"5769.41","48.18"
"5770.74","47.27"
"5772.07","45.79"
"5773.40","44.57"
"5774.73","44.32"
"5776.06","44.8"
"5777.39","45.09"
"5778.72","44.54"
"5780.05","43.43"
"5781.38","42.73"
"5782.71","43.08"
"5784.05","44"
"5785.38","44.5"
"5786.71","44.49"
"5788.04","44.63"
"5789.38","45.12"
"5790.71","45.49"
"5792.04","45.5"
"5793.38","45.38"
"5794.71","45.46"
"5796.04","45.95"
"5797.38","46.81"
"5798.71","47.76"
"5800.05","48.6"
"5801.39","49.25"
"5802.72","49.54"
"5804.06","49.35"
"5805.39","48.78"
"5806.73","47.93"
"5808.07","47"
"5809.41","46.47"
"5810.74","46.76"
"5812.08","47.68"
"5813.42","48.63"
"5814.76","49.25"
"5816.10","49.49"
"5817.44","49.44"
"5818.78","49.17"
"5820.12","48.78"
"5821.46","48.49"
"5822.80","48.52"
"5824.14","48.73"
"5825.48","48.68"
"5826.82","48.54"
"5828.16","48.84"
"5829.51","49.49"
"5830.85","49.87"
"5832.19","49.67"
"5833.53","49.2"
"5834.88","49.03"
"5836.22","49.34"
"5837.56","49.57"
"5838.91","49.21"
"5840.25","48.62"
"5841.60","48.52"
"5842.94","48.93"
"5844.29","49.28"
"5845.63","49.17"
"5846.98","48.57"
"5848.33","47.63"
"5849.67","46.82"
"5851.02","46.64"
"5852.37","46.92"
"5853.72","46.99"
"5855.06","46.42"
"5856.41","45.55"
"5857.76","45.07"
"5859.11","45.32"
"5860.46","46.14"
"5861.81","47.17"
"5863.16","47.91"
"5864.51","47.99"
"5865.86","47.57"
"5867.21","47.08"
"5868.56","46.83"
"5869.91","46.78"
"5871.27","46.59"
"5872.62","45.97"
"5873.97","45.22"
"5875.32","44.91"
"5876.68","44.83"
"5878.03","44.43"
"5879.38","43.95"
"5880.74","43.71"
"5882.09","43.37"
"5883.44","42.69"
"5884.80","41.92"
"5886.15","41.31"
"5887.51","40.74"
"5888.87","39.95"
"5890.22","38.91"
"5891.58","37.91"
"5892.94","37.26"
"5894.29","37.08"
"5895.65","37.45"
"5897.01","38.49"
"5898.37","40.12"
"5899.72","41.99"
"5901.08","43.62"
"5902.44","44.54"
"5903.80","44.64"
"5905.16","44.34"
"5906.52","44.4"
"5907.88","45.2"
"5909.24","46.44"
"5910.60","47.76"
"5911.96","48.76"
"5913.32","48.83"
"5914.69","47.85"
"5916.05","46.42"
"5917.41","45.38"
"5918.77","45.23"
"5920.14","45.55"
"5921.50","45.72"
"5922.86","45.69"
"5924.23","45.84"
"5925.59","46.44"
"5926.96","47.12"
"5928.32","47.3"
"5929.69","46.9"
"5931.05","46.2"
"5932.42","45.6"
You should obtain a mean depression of 2.2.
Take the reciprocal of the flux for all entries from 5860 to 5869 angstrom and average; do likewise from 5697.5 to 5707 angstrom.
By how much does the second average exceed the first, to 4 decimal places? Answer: 0.0009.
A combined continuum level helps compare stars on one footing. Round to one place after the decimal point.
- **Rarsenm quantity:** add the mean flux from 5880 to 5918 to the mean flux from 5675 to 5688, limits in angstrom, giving 88.9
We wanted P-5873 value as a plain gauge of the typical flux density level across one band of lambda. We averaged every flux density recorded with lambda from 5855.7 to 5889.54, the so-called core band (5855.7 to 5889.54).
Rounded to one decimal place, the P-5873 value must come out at 44.9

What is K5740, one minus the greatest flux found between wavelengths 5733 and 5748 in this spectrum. -47.9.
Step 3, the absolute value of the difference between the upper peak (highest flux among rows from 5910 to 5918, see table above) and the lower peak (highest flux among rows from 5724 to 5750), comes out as 0.47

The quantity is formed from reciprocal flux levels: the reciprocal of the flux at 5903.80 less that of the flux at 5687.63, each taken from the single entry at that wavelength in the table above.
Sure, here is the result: 0.0002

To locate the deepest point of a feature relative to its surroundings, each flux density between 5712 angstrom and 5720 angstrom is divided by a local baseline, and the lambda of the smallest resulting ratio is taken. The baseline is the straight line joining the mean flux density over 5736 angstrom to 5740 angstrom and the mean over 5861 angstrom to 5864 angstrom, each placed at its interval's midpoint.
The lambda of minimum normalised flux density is 5712.57 angstrom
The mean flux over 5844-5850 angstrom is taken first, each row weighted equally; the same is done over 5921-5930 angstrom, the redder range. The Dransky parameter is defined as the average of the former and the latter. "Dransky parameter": 47.4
